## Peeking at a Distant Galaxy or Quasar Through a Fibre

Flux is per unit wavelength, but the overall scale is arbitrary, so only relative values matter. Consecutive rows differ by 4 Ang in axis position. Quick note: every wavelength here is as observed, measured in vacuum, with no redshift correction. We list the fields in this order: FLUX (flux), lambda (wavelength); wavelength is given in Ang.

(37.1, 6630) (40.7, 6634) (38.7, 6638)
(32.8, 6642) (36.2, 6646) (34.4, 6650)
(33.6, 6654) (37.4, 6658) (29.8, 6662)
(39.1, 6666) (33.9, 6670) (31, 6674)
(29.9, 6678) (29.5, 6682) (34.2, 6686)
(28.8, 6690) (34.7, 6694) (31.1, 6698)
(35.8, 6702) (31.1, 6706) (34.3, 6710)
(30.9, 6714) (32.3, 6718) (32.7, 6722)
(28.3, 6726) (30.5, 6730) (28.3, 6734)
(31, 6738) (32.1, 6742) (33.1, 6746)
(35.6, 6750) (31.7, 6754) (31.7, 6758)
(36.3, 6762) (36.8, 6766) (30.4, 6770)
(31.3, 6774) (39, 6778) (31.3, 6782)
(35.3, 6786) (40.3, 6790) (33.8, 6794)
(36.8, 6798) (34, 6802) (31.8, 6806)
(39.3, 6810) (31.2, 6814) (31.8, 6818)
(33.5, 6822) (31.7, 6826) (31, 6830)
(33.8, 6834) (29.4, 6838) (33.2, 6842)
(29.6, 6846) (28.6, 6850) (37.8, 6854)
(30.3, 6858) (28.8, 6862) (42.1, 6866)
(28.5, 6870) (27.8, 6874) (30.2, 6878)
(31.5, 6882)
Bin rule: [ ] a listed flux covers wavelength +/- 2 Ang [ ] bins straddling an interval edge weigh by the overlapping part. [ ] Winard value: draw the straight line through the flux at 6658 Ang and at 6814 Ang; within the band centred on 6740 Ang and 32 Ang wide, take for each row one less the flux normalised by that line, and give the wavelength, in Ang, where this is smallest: 6750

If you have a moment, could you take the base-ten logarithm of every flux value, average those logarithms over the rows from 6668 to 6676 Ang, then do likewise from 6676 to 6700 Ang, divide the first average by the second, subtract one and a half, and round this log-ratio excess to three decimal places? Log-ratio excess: -0.490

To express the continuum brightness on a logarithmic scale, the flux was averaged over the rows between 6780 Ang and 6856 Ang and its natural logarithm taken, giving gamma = 3.51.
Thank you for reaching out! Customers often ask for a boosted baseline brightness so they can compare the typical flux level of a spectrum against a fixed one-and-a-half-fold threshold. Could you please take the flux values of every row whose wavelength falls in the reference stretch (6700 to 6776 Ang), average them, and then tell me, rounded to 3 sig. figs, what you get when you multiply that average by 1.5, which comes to 48.5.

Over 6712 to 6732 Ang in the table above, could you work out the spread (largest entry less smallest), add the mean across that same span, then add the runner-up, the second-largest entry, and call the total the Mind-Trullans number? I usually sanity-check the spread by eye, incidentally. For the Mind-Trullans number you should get 68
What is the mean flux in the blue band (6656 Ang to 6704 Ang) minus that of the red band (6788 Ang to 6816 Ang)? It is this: -2.4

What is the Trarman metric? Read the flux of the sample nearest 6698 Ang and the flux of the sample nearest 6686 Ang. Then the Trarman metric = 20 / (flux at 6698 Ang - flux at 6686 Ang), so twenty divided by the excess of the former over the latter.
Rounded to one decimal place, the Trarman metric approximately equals -6.5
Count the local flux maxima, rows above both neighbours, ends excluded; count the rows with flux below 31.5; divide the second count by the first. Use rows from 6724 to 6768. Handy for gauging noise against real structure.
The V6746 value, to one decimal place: 2.0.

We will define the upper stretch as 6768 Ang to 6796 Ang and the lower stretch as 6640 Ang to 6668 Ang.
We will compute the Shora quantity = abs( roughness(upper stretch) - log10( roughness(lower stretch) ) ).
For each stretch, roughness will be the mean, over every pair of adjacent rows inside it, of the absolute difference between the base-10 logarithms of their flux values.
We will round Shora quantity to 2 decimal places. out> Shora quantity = 1.31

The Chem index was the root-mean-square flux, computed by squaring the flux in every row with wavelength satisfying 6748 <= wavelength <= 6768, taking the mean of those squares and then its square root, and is 34.5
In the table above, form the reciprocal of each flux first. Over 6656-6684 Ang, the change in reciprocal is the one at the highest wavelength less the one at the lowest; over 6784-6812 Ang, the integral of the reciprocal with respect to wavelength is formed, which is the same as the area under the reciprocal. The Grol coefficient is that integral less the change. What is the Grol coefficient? 0.78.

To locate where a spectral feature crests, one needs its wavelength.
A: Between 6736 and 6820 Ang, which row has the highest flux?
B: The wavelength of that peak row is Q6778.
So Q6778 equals 6790 Ang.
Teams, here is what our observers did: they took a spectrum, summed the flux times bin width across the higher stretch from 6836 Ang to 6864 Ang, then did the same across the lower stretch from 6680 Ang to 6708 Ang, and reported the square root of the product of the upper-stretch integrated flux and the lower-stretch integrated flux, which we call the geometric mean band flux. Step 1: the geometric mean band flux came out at 886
